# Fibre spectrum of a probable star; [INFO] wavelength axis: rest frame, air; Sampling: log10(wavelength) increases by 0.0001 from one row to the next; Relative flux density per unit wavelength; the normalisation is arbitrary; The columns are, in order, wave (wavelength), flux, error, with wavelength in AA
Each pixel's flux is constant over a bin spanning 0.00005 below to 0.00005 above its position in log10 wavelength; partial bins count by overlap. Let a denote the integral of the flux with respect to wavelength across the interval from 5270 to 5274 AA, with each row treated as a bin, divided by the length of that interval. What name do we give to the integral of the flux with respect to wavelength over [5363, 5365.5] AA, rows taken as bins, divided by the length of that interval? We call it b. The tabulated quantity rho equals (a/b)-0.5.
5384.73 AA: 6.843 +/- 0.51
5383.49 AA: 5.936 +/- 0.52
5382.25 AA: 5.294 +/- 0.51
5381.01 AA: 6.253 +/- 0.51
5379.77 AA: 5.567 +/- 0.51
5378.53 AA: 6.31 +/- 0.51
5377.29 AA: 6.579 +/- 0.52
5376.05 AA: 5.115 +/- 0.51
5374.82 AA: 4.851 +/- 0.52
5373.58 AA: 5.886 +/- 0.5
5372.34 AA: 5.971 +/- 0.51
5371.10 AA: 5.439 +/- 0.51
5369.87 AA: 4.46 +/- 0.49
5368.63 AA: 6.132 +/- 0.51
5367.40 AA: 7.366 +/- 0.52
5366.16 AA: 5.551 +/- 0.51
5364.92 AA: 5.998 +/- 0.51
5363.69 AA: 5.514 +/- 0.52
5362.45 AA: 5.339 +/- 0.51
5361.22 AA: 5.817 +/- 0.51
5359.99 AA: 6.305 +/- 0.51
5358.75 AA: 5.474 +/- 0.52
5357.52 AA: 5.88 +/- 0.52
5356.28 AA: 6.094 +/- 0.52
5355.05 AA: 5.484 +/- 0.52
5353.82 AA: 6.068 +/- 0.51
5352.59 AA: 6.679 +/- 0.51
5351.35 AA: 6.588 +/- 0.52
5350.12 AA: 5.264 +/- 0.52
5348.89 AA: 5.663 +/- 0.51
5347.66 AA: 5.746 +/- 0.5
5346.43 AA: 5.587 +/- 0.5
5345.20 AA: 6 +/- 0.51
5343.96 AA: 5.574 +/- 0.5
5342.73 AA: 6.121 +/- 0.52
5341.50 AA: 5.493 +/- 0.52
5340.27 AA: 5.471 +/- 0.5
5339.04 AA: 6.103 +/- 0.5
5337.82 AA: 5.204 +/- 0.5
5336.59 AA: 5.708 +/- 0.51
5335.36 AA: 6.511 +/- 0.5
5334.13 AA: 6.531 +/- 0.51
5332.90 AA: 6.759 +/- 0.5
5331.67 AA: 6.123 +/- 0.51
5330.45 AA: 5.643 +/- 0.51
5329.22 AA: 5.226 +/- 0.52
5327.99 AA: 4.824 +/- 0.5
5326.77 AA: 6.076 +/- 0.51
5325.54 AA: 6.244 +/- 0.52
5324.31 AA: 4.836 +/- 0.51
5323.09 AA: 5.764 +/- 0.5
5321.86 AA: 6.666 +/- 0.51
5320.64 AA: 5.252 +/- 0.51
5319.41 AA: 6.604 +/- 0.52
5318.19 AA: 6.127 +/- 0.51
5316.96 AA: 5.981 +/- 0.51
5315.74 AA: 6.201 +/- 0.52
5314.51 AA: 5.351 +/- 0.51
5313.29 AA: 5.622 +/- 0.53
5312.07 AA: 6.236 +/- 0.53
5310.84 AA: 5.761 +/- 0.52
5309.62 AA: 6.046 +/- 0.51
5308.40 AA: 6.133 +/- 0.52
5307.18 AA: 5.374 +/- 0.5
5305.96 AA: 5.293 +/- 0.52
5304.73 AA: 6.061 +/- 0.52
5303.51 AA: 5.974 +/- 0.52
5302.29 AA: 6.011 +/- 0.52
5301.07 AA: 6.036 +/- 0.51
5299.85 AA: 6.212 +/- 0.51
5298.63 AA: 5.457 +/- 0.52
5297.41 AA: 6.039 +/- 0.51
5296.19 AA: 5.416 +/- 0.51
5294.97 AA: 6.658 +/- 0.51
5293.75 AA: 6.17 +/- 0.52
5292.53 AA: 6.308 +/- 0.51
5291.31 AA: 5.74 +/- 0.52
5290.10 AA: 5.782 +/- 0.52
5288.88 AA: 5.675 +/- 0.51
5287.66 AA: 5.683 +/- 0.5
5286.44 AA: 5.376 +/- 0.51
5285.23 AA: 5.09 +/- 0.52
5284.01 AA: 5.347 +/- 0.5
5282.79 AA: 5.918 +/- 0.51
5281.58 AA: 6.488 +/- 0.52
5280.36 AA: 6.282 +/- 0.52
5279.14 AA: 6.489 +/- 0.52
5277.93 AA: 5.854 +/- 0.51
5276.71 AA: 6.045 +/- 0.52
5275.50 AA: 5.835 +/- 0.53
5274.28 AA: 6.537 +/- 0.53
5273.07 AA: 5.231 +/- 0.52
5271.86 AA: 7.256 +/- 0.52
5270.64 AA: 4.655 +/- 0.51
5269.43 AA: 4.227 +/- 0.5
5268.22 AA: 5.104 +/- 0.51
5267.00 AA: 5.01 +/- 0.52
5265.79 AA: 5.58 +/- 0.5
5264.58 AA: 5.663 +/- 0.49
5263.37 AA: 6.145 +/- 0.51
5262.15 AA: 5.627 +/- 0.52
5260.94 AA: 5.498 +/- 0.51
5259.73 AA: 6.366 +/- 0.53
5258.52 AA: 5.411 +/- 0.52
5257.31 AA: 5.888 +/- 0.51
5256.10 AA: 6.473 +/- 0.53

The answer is 0.506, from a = 5.78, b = 5.74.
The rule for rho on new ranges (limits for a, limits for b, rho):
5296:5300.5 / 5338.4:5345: 0.509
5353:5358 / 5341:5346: 0.522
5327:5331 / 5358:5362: 0.407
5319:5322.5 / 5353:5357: 0.536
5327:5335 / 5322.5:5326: 0.553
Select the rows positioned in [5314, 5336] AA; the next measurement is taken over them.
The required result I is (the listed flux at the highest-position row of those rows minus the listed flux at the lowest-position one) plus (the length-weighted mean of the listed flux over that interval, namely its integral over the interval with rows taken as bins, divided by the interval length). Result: 7.1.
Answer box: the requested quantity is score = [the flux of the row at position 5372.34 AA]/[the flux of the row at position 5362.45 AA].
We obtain 1.12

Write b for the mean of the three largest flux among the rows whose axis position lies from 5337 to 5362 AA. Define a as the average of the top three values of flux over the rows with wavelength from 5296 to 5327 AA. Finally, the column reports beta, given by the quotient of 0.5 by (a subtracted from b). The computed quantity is 25.9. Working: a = 6.50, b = 6.52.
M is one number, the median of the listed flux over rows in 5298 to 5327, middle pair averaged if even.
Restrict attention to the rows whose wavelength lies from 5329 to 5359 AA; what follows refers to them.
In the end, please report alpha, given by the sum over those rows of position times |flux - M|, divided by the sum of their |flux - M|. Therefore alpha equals 5342.9 AA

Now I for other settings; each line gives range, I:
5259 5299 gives 4.9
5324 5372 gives 6.4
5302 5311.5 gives 5.6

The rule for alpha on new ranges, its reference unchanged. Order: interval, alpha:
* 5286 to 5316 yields 5300.4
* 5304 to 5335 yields 5321.4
